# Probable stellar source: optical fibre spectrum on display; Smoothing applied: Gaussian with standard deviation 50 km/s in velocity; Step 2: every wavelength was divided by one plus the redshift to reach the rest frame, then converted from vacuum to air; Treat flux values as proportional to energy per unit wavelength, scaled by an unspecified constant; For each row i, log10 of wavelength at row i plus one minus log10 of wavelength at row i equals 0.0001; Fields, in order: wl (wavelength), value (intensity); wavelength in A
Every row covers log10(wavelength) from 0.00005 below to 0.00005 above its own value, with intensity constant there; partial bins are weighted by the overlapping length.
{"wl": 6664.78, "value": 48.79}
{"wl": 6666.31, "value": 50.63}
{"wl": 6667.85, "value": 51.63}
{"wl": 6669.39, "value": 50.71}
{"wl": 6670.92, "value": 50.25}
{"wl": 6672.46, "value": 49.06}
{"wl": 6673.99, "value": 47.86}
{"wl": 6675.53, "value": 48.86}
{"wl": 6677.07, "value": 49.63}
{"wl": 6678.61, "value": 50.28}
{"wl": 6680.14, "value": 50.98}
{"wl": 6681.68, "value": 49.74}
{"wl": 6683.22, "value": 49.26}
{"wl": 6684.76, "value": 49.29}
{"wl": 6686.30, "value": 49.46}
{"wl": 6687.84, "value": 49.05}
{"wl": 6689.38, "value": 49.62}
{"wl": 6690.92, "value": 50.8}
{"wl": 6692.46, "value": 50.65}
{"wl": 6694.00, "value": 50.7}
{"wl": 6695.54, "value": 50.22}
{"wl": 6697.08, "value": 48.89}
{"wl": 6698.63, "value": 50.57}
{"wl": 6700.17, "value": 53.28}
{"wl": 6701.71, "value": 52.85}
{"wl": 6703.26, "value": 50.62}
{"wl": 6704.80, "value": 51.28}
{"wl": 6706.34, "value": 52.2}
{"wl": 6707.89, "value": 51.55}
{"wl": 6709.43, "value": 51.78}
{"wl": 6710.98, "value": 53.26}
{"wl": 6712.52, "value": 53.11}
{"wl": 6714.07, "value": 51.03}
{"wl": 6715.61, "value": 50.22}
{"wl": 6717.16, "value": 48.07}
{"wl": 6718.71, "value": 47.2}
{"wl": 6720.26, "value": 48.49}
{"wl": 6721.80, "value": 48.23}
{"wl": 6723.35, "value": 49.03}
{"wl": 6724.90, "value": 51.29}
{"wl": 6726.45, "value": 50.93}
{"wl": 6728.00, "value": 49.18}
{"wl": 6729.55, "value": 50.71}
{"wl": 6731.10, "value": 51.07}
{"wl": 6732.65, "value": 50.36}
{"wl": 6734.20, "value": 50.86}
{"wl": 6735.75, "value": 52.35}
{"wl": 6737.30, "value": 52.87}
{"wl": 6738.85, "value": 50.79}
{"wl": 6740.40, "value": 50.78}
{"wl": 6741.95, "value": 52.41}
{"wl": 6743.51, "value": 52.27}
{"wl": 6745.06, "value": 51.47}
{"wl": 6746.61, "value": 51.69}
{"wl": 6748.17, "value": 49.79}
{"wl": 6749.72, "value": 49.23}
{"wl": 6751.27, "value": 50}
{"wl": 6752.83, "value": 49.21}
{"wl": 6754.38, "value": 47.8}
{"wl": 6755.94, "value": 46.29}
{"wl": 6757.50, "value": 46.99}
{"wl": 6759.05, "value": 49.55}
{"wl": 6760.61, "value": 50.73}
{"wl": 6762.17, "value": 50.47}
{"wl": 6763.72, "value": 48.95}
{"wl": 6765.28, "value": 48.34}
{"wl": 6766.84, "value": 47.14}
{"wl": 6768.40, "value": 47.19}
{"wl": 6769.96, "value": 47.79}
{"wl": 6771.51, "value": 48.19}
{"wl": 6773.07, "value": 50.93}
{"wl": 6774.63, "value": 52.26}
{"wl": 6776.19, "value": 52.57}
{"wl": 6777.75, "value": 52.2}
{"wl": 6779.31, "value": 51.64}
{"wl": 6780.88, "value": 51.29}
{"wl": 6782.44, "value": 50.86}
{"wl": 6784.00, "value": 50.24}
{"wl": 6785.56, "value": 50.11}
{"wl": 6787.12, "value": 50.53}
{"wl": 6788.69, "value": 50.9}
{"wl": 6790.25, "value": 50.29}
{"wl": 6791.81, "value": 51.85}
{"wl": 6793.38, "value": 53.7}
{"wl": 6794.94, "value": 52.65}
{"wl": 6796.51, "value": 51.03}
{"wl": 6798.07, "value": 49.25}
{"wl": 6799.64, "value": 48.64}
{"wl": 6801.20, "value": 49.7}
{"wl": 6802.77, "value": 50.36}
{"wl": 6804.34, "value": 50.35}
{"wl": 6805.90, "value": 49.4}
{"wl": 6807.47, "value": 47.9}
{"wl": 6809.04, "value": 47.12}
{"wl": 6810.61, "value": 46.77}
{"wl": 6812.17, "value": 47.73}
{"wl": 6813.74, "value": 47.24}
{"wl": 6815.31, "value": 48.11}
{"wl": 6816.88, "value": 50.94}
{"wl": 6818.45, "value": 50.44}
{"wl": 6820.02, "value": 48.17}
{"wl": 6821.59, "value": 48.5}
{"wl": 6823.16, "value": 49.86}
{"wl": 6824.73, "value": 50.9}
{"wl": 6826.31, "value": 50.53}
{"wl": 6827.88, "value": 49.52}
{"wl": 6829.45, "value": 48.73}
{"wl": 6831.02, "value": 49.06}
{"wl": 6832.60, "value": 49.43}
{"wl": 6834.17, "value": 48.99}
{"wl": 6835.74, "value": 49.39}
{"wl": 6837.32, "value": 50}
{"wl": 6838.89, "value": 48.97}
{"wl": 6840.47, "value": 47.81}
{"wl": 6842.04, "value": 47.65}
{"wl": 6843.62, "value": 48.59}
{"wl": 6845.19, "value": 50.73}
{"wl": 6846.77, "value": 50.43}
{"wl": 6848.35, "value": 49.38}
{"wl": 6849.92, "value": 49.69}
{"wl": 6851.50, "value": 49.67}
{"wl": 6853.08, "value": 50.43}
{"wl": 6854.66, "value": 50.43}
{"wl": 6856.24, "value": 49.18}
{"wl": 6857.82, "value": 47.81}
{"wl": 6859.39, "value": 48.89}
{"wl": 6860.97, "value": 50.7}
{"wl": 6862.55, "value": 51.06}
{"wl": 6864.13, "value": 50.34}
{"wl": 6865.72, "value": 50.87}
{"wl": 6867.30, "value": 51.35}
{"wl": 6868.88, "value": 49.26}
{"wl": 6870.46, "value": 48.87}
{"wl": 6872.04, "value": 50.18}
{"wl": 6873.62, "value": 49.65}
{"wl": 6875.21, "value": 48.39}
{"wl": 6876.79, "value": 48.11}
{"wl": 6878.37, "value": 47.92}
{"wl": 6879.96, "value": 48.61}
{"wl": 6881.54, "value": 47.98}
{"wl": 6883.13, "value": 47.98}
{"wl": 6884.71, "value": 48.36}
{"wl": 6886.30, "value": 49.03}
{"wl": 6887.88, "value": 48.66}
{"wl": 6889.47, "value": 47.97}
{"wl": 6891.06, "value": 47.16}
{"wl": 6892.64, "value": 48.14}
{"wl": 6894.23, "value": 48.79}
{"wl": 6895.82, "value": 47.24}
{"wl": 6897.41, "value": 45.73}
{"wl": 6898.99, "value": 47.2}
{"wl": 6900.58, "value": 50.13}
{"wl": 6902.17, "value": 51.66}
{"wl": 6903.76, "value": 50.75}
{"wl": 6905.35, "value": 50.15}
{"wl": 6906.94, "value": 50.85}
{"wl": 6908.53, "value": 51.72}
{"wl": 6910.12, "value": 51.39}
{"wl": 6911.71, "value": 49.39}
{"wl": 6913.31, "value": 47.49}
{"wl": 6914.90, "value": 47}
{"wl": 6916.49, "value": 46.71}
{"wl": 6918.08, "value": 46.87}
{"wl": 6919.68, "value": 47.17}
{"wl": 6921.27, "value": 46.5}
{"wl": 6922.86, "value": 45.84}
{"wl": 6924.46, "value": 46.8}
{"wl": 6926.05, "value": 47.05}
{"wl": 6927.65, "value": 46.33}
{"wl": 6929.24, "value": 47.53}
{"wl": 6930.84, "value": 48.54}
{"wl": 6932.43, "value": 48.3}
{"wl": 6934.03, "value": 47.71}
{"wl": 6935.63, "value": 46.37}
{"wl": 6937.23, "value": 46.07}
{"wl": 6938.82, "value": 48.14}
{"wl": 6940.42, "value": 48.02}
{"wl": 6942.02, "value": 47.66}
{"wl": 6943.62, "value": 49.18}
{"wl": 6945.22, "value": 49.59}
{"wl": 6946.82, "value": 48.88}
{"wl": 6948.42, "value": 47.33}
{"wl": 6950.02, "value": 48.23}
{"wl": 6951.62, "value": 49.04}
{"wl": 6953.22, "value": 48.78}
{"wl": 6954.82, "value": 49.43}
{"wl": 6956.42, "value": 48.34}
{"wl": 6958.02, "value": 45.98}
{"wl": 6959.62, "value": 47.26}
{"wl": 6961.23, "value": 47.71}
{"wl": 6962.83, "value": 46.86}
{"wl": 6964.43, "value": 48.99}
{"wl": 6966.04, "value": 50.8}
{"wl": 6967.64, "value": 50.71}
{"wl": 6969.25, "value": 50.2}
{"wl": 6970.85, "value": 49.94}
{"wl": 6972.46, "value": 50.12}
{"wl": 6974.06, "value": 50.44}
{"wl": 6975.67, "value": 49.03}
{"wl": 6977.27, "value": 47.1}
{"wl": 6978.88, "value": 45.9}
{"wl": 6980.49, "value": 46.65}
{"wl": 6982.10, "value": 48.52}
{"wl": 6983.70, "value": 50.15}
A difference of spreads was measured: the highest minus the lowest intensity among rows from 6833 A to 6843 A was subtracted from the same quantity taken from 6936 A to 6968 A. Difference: 2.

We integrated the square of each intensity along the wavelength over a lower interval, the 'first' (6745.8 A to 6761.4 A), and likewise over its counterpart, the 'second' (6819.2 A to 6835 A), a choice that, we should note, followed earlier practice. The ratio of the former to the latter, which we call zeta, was 0.98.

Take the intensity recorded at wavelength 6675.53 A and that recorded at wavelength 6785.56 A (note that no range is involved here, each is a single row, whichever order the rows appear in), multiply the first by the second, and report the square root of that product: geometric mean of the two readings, 49.5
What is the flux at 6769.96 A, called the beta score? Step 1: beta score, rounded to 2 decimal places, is 47.79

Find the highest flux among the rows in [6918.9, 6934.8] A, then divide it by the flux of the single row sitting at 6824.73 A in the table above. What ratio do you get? 0.954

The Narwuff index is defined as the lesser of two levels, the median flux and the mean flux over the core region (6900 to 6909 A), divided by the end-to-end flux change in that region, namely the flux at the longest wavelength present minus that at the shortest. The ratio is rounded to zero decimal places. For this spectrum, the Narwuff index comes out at 32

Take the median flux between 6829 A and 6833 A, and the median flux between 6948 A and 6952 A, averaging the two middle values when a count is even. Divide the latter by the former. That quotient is 0.983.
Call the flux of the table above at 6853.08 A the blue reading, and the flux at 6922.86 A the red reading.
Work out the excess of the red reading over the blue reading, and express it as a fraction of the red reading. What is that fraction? -0.10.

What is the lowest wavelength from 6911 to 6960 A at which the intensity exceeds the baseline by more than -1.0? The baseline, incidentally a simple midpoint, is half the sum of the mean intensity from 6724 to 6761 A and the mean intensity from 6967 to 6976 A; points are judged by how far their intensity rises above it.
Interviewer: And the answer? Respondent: 6911.71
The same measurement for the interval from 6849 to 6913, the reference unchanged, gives 6849.92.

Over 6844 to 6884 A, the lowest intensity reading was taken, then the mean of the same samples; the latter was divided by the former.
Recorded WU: 1.04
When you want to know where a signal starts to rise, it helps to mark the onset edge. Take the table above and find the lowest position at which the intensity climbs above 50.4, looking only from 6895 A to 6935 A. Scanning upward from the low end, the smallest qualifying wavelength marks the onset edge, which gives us 6902.17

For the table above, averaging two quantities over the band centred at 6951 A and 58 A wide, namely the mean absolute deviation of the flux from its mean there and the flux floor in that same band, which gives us 23.5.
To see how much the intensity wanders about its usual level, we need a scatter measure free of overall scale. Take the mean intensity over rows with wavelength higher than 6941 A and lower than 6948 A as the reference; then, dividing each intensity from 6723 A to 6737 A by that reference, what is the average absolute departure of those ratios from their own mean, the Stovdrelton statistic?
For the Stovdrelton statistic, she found 0.0153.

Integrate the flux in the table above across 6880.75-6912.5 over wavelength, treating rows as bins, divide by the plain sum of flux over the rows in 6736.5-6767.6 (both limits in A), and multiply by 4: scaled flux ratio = 6.25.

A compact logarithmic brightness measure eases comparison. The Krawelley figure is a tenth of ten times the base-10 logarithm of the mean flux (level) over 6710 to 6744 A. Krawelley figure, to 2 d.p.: 1.70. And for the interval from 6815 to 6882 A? 1.69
